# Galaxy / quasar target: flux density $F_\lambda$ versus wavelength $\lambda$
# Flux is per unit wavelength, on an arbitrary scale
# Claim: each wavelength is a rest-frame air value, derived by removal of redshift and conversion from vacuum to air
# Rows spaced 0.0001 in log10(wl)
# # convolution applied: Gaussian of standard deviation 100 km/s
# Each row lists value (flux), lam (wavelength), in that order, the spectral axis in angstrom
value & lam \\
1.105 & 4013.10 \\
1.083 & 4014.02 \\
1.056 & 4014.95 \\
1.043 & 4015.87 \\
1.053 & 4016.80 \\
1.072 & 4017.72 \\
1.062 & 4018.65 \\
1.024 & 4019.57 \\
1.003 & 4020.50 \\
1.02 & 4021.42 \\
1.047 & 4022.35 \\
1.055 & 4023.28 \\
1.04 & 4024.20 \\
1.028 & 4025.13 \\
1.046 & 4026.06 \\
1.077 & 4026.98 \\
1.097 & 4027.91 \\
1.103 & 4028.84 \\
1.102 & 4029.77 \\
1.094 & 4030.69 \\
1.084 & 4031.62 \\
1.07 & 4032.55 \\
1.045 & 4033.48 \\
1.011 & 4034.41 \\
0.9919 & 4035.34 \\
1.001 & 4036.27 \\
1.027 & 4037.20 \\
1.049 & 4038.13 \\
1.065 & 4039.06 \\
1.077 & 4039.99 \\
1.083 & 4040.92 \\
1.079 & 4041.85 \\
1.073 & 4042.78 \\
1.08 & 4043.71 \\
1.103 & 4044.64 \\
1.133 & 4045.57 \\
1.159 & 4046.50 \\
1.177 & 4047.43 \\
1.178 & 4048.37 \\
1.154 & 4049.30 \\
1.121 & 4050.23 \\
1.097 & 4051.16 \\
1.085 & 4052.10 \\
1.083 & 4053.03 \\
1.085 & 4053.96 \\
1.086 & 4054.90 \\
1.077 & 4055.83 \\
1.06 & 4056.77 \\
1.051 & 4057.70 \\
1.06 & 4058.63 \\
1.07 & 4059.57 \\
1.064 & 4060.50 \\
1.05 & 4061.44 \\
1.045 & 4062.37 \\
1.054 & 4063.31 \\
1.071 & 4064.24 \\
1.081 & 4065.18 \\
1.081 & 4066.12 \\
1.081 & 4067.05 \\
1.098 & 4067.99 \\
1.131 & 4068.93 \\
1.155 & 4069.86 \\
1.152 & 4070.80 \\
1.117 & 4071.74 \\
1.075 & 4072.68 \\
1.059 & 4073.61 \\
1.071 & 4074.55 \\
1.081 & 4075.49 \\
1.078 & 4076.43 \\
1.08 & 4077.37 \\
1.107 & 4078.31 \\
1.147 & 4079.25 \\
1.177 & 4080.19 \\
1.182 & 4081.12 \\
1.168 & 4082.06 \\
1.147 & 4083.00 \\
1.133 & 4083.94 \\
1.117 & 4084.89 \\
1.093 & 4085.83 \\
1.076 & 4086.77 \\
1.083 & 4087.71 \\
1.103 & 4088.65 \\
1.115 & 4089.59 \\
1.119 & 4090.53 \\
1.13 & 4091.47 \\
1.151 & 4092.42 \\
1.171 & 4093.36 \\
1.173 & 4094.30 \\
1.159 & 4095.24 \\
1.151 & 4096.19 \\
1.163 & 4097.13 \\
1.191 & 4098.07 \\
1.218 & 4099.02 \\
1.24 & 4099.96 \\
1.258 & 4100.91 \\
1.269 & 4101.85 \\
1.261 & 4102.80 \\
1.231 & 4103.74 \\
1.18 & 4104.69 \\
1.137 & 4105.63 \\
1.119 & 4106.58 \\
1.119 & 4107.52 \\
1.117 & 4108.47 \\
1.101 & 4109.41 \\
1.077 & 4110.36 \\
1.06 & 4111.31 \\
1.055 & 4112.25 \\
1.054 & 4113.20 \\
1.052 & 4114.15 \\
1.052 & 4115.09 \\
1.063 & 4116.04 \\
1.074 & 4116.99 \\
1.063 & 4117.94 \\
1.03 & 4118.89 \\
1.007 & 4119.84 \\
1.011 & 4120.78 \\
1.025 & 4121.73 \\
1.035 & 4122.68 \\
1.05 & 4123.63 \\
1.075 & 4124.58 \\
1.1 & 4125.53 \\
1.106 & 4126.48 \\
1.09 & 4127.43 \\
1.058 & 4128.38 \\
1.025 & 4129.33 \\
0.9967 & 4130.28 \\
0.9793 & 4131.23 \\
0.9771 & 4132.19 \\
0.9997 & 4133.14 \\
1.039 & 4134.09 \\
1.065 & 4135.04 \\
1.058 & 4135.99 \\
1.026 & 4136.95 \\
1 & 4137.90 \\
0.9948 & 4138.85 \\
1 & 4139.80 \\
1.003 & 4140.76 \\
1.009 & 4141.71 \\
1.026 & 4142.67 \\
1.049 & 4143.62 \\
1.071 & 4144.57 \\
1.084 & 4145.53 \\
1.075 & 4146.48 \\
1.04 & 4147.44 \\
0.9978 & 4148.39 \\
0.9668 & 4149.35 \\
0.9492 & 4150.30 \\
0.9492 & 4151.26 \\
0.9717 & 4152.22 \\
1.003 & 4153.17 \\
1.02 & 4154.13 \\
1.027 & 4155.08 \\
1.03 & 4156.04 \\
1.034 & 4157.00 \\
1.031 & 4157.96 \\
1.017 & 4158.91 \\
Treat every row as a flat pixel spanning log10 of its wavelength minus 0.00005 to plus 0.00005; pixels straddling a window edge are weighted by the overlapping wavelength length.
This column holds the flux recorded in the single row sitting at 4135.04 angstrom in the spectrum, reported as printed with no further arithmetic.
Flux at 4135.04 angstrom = 1.065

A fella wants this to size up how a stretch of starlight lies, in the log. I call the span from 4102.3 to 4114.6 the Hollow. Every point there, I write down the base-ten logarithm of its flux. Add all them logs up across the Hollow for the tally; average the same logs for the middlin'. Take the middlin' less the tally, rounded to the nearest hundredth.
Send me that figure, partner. -0.58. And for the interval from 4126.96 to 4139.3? -0.12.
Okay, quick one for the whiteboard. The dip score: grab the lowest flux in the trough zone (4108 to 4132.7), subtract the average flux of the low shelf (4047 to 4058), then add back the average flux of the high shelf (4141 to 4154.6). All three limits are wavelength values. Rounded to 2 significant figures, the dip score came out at 0.89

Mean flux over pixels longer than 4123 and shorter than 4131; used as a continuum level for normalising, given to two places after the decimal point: 1.06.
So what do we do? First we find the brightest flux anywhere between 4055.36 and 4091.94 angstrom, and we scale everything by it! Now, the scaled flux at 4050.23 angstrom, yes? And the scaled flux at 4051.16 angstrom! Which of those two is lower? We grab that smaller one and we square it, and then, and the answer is 0.86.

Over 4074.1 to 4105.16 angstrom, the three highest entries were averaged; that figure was 1.263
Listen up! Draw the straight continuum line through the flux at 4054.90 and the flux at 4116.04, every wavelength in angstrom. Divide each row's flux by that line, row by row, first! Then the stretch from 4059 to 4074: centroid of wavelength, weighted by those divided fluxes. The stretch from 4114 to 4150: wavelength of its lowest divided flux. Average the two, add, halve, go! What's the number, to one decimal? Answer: 4108.0 angstrom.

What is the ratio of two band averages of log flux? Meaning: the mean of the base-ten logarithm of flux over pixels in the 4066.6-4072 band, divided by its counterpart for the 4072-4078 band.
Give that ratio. 1.6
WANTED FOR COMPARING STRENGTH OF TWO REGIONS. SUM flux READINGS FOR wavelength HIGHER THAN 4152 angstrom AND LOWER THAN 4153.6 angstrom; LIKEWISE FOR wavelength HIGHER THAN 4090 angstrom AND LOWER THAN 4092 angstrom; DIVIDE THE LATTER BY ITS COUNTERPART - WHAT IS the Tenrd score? 1.14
